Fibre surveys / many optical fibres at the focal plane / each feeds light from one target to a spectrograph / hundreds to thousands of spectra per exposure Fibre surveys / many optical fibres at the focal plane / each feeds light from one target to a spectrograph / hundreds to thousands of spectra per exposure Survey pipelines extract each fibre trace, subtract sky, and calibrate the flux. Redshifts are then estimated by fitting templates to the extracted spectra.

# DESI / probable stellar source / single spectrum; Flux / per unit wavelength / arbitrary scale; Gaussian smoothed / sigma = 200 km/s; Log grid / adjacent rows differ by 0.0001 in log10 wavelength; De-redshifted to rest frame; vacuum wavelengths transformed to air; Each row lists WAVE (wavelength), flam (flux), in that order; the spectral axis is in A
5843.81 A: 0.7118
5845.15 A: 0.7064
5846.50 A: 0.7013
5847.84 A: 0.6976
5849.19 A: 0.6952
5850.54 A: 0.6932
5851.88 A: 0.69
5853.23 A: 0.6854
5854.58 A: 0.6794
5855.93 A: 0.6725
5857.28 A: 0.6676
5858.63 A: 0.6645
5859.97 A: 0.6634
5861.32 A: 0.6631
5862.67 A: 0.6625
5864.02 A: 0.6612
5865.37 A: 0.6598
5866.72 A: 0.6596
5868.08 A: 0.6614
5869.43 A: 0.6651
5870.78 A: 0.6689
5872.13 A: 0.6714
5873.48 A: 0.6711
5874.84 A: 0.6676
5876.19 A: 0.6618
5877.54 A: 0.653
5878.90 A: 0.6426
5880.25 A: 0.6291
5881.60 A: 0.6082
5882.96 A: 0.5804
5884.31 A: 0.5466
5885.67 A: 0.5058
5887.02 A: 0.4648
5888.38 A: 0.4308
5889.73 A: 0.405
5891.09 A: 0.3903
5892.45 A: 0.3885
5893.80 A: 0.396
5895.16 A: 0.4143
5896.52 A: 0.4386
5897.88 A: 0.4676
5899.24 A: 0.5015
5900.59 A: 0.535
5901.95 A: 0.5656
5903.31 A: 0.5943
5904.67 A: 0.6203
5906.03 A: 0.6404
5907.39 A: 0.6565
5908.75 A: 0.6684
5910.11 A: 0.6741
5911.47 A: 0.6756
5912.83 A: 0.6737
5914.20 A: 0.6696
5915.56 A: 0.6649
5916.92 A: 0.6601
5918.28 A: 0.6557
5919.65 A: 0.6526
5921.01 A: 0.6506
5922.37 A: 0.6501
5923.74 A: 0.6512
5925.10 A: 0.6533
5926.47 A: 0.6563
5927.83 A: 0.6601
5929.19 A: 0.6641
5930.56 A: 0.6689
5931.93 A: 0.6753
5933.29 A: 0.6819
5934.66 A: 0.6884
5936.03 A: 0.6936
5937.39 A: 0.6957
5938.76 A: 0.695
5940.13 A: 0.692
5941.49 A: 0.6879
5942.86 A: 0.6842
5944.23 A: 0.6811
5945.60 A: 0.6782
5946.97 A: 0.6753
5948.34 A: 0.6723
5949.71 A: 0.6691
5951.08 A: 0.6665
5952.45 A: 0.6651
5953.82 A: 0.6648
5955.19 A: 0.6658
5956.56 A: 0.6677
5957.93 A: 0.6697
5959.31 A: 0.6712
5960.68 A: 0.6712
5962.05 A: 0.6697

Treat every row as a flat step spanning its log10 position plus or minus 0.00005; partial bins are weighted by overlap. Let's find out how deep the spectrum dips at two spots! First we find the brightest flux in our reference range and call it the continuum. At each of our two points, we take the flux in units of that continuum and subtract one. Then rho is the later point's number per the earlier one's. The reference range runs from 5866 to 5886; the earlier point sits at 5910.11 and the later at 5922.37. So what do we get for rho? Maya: -7.9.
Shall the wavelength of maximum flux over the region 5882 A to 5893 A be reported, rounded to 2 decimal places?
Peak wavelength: 5882.96 A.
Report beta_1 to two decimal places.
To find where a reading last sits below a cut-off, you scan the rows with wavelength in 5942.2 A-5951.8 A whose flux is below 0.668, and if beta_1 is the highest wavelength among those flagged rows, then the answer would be 5951.08 A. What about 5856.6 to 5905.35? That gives 5904.67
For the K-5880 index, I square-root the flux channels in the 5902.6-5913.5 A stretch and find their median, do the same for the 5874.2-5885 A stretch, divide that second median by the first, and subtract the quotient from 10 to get 9.02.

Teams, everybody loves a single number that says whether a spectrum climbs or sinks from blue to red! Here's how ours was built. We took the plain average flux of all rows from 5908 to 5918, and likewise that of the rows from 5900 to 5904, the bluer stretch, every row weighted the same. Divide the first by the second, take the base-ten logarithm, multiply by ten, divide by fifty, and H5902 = 0.015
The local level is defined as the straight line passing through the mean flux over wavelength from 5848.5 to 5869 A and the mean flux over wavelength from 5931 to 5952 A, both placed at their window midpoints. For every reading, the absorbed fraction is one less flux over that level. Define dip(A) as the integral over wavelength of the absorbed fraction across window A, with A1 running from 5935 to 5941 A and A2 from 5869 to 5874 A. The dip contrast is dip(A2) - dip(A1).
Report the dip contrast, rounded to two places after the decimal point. 0.13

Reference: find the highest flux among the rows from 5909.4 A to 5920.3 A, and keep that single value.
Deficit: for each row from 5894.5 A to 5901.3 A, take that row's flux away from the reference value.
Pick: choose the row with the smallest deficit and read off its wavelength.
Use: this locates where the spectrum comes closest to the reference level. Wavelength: 5900.59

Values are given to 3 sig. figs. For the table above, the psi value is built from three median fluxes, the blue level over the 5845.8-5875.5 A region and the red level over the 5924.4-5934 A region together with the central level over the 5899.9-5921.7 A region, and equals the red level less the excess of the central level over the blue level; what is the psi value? 0.676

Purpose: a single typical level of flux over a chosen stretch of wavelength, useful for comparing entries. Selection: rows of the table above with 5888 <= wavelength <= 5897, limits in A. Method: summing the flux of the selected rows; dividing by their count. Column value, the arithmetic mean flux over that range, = 0.41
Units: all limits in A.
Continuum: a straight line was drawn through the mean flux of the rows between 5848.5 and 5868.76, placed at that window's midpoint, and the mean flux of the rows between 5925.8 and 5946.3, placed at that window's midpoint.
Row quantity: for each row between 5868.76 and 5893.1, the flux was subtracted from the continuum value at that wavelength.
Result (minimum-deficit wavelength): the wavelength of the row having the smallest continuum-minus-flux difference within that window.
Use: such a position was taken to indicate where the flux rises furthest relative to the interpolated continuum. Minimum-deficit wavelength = 5872.13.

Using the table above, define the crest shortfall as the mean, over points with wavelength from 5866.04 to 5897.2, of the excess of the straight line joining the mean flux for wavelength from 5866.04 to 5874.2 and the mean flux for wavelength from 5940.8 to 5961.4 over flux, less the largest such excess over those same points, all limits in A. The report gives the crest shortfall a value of -0.170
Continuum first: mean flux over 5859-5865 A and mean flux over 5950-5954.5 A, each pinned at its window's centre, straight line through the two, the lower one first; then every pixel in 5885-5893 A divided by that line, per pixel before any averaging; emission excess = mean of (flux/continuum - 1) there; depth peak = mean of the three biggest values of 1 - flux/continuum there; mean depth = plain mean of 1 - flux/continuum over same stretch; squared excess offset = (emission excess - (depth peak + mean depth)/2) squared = 0.53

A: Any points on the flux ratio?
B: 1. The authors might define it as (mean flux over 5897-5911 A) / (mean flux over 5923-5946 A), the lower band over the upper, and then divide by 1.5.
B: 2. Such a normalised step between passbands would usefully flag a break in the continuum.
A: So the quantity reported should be 0.58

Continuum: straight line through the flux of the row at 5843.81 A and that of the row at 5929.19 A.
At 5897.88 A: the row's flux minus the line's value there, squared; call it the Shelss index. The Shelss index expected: 0.046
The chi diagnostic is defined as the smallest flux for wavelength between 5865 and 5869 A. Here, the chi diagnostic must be 0.6596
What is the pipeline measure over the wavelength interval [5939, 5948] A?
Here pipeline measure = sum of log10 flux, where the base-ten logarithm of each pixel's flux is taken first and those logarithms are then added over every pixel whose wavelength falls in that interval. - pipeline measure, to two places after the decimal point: -0.99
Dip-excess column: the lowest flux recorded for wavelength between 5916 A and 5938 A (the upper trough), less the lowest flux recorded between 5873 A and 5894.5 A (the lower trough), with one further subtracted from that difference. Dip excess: -0.74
